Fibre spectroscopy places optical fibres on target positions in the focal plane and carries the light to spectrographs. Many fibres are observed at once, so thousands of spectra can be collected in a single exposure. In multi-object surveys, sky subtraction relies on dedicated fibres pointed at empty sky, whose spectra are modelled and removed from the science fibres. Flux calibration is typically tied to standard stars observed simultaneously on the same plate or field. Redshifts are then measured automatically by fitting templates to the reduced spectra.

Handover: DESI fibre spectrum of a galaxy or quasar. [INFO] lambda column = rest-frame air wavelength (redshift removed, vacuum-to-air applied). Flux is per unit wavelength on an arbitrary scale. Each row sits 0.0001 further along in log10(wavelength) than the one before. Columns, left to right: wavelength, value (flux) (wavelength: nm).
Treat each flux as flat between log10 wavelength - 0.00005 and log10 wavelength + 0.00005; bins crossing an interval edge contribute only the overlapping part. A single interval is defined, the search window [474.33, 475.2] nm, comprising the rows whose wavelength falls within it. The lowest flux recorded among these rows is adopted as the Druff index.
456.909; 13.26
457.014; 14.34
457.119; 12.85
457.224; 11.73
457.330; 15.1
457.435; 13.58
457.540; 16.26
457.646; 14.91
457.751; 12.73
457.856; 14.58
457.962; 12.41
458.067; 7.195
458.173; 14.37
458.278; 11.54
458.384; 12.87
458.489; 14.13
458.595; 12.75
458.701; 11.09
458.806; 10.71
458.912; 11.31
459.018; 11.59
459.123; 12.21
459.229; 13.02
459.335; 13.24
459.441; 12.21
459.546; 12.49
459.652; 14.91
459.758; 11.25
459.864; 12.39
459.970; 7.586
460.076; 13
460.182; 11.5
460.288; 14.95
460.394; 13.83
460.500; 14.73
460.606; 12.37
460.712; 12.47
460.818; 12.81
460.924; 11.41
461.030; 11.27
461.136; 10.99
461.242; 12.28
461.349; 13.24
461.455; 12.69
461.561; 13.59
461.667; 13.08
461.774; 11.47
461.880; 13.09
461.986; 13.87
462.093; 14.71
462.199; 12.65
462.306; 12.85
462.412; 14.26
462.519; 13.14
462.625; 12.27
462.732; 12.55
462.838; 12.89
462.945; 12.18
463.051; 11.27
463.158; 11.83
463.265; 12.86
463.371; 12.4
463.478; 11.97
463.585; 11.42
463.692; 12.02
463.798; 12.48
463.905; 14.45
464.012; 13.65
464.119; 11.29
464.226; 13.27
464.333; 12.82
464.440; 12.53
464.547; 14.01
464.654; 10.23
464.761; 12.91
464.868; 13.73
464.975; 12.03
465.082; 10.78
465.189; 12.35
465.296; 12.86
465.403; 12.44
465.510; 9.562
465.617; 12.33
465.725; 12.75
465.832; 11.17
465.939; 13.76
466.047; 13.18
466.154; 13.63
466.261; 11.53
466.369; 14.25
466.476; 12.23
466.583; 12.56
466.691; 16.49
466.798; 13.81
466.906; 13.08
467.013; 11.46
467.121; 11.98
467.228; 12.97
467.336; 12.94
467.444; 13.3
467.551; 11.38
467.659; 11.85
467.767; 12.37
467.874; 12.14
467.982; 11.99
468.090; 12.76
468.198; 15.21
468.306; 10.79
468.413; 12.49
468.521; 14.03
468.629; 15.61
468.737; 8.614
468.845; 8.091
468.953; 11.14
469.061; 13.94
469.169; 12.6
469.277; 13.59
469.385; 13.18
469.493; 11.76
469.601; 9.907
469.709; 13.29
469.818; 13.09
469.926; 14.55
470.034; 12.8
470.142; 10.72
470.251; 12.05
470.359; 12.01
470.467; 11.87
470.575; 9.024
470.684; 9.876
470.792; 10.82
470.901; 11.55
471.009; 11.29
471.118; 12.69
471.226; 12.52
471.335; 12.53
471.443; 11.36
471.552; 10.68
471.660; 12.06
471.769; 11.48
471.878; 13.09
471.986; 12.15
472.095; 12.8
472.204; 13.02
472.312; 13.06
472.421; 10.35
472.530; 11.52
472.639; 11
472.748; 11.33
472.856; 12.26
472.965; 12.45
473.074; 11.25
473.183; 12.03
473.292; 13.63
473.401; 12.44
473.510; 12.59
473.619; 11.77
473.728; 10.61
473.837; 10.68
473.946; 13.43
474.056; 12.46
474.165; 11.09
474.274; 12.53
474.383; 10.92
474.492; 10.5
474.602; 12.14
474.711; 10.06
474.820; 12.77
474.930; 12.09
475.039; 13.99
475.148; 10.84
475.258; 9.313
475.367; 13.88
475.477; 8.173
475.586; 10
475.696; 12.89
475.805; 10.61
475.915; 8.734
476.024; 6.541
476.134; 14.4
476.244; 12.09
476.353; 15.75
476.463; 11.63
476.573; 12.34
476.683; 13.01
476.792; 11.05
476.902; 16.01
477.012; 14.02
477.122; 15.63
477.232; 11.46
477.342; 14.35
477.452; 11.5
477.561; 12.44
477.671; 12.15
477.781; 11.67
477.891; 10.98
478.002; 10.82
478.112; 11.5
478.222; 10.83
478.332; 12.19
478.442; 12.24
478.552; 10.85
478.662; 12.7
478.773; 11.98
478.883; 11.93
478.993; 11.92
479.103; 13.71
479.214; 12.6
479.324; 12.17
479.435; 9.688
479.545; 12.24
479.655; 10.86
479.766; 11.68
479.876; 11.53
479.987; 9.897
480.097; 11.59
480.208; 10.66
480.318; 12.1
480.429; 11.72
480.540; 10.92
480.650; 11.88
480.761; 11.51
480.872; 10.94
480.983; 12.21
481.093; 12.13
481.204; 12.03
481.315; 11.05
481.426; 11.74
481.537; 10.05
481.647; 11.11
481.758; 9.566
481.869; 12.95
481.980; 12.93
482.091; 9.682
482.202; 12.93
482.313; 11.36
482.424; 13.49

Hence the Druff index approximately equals 10.06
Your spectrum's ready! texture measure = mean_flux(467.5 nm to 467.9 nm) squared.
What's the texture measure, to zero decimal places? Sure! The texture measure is 142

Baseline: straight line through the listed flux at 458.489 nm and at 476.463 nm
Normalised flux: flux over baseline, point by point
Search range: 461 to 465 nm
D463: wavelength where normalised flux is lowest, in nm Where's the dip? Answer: 464.654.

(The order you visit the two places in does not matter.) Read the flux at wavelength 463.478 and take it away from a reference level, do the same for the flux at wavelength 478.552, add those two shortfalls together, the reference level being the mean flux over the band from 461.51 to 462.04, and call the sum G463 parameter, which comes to 3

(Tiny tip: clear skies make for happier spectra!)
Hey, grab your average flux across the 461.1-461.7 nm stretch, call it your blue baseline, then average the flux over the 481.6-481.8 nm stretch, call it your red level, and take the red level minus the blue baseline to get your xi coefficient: -2.3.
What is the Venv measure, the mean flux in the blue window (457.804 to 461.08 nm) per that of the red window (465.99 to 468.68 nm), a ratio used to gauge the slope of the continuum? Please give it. 0.95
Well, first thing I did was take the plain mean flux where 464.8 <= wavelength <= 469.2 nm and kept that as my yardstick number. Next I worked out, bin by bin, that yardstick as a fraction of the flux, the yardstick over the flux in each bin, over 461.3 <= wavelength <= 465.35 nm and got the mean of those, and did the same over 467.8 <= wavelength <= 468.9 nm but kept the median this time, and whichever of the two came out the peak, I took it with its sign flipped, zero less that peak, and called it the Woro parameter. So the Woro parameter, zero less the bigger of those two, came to -1.01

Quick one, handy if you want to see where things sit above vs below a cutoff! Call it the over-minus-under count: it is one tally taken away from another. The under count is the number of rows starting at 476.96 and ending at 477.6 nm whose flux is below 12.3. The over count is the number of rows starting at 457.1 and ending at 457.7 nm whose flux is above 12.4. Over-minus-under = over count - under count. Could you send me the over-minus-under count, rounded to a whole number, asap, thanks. 3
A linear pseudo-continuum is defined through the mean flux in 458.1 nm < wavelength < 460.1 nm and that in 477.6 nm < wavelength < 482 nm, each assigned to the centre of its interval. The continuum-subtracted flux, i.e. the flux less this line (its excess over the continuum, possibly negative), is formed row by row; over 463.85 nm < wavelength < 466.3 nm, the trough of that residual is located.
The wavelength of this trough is 465.510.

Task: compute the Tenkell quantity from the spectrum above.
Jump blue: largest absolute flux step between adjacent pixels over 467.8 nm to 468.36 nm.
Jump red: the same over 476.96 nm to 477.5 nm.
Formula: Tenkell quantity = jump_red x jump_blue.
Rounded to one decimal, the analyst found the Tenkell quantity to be 18.4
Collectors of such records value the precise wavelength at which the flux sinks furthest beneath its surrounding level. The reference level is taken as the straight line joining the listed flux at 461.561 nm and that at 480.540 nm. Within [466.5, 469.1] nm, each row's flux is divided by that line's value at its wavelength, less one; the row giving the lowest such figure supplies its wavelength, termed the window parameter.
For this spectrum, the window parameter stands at 468.845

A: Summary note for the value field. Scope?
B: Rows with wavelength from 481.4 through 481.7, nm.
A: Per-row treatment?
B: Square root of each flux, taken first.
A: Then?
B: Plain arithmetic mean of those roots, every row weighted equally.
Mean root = 3.31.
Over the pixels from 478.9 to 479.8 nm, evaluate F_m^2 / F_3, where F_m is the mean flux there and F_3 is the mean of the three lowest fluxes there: 13.1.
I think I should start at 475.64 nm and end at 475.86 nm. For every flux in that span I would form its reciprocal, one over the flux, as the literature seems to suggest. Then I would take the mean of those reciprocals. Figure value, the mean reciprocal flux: 0.086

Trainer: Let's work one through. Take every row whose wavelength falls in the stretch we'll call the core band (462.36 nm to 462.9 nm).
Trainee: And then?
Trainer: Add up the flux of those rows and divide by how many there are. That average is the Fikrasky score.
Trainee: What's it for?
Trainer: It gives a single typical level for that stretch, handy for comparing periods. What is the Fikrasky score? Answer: 13.0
